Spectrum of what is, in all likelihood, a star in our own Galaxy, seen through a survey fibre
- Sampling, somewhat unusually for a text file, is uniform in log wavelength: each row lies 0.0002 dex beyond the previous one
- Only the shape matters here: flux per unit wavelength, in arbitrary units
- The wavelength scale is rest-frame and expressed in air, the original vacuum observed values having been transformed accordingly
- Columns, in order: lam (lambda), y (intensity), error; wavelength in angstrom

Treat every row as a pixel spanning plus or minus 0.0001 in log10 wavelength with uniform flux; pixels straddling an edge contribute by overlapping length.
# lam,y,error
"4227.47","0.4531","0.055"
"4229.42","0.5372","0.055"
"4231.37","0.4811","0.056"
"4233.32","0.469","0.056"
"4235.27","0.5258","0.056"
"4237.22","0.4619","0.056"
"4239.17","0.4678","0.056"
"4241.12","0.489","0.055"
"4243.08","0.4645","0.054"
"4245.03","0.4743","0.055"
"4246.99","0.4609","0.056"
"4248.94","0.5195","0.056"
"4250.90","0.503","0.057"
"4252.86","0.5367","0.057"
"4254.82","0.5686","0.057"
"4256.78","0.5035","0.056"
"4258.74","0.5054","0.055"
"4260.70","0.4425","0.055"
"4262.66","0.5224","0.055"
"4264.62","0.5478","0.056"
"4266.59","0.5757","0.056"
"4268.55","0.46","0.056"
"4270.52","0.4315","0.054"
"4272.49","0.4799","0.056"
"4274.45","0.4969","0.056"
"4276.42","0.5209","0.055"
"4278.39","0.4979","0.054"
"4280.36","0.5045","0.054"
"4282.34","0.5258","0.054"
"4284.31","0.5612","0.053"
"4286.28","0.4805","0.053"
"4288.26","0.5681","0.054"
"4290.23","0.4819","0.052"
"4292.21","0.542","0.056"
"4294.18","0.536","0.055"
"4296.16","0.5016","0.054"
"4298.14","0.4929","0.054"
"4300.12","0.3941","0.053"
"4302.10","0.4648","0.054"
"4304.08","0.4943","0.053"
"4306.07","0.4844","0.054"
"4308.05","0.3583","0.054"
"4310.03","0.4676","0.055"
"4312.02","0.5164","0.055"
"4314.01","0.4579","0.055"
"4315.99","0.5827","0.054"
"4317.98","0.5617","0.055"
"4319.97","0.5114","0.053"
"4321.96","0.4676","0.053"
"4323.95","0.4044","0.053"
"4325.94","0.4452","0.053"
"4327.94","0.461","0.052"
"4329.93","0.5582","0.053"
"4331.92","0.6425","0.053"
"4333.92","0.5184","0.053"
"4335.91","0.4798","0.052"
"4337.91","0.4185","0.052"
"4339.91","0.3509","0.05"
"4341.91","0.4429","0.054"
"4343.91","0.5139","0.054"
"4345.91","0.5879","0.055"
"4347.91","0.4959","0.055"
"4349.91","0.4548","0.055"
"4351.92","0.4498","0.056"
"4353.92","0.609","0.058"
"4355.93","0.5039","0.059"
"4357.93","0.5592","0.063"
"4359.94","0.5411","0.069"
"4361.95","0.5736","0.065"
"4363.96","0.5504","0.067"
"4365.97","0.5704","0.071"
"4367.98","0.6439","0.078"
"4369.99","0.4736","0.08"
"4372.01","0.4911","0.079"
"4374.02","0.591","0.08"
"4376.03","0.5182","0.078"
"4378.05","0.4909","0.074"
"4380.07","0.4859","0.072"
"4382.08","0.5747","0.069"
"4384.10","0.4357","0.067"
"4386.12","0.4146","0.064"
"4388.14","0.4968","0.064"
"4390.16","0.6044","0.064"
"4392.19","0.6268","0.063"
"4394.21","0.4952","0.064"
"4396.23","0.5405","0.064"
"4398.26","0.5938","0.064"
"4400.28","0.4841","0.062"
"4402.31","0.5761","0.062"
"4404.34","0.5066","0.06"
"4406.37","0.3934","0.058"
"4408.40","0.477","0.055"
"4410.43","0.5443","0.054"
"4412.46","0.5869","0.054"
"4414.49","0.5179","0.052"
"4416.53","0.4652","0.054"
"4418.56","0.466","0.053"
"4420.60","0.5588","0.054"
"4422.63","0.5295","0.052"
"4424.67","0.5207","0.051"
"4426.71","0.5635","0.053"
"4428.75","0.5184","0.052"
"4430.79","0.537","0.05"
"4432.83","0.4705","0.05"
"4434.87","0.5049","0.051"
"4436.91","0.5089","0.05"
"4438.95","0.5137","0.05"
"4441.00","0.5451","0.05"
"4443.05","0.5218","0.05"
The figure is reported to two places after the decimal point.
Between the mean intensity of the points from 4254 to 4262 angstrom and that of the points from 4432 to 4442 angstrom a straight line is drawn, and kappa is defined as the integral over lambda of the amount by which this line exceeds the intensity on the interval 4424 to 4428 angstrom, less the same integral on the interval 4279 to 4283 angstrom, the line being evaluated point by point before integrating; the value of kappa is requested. -0.10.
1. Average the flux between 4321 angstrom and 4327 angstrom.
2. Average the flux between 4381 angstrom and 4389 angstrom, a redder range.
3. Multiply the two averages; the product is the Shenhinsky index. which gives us 0.21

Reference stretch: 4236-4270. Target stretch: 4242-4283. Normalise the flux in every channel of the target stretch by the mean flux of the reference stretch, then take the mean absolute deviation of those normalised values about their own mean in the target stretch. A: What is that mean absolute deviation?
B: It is 0.059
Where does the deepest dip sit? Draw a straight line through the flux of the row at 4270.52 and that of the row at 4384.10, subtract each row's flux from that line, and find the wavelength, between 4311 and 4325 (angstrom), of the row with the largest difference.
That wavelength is 4323.95 angstrom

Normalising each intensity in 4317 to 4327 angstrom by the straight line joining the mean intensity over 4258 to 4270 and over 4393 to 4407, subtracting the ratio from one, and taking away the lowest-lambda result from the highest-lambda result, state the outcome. 0.23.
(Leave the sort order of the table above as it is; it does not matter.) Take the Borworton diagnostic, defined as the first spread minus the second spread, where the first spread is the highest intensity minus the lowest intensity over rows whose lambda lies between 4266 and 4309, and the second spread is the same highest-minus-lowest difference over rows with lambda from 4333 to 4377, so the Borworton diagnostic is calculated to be -0.076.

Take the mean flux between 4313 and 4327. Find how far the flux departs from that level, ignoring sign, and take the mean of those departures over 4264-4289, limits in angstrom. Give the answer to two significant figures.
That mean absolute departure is 0.038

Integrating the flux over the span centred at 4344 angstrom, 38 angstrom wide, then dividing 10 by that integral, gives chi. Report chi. 0.520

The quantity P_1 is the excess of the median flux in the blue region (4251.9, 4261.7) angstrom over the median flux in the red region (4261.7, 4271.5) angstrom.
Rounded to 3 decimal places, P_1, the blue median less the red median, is -0.017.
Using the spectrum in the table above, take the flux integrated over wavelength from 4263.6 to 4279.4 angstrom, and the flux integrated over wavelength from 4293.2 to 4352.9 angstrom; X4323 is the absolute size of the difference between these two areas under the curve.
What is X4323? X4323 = 21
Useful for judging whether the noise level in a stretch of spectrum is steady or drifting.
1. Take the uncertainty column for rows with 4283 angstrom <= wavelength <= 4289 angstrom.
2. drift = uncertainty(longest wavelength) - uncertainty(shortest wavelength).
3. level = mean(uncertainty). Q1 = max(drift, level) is 0.0533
